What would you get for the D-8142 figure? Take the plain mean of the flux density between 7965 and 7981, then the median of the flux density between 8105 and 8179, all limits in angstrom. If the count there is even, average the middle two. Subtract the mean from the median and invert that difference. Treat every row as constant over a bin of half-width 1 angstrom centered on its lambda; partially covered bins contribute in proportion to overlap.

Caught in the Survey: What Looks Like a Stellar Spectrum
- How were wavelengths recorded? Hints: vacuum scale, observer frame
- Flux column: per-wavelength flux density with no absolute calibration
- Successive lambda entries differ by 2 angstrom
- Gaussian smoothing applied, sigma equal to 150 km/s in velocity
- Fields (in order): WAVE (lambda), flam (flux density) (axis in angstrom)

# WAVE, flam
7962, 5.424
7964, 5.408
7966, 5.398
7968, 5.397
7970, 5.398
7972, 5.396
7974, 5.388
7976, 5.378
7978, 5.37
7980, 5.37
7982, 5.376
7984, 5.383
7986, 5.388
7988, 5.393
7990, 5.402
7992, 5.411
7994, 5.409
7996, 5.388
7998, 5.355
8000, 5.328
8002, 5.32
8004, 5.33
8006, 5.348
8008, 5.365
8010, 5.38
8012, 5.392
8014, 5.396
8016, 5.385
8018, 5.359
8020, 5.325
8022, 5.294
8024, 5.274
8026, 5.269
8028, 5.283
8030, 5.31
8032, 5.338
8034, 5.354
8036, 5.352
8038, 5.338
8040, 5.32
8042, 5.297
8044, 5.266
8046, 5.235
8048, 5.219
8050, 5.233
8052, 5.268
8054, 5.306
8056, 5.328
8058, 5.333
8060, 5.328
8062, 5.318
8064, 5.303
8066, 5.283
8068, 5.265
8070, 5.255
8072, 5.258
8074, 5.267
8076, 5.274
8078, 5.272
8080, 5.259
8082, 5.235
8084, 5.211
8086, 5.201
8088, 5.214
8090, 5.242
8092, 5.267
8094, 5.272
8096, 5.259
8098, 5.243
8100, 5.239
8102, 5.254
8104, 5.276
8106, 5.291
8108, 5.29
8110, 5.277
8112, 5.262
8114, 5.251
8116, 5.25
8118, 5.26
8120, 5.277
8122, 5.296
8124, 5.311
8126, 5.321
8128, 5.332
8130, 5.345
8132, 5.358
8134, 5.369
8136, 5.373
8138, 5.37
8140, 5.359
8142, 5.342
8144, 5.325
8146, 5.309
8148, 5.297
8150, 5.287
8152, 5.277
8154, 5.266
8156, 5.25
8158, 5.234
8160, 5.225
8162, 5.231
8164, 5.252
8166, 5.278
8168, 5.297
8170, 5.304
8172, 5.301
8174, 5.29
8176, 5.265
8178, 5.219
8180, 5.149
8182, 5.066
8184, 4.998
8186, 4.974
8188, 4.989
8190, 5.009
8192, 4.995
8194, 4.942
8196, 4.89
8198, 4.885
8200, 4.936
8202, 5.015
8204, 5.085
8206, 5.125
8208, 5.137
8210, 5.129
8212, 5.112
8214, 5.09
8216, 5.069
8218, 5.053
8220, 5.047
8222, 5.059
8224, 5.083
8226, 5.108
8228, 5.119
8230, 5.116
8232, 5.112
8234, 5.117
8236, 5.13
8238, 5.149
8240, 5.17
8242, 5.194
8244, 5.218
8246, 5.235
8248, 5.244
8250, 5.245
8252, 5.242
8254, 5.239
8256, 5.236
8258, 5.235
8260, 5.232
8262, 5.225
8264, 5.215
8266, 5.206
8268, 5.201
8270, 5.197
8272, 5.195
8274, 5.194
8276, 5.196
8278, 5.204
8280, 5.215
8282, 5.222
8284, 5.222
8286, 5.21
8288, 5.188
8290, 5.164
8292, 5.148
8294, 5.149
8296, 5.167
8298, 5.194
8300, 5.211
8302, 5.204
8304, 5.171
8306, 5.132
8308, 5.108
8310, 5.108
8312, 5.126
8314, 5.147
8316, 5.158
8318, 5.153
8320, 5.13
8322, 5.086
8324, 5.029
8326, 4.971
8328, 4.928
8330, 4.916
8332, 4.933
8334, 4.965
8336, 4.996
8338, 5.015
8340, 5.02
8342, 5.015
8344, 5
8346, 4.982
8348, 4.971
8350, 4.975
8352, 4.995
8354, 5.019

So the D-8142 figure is -10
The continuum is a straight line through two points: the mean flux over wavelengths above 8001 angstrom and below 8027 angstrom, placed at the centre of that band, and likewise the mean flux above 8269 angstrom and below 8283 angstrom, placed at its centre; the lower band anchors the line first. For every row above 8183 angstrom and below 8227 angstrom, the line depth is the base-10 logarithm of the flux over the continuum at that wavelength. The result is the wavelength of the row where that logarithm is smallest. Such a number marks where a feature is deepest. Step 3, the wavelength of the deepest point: 8198 angstrom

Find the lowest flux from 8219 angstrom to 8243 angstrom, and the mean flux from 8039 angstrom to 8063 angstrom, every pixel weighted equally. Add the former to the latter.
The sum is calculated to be 10.3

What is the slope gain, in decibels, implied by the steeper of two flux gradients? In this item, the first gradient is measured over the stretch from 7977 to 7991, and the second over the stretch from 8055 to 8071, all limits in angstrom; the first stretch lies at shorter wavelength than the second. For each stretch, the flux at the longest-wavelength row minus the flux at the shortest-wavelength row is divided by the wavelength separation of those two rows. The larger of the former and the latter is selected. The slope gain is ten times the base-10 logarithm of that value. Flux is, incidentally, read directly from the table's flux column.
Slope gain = -25.7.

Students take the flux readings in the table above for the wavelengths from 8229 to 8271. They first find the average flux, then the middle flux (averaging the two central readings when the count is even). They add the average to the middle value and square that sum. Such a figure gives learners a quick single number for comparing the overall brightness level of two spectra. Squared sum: 108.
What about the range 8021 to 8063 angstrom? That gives 112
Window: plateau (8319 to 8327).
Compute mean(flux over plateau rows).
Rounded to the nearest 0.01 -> 5.05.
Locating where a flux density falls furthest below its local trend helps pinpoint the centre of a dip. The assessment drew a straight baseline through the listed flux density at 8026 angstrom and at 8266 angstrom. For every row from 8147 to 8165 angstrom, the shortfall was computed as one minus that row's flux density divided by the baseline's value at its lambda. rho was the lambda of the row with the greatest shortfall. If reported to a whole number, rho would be 8160 angstrom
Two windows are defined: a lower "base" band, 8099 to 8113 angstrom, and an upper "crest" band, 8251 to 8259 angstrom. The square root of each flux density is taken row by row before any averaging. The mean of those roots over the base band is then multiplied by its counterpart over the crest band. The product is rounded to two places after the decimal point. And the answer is 5.25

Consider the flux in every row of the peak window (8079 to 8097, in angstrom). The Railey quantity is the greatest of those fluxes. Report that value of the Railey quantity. 5.272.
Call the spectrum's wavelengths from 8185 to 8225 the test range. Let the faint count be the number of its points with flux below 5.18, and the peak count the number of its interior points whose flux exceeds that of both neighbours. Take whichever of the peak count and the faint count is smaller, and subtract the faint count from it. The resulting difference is -18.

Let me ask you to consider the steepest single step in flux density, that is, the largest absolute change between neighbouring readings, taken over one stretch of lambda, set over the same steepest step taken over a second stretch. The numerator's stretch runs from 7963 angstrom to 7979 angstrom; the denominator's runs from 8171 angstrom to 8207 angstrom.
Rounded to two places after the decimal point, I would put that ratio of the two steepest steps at 0.12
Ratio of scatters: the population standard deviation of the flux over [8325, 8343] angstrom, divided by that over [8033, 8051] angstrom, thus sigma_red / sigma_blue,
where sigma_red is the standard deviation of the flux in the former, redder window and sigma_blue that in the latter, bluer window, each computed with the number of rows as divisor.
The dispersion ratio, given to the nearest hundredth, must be 0.76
